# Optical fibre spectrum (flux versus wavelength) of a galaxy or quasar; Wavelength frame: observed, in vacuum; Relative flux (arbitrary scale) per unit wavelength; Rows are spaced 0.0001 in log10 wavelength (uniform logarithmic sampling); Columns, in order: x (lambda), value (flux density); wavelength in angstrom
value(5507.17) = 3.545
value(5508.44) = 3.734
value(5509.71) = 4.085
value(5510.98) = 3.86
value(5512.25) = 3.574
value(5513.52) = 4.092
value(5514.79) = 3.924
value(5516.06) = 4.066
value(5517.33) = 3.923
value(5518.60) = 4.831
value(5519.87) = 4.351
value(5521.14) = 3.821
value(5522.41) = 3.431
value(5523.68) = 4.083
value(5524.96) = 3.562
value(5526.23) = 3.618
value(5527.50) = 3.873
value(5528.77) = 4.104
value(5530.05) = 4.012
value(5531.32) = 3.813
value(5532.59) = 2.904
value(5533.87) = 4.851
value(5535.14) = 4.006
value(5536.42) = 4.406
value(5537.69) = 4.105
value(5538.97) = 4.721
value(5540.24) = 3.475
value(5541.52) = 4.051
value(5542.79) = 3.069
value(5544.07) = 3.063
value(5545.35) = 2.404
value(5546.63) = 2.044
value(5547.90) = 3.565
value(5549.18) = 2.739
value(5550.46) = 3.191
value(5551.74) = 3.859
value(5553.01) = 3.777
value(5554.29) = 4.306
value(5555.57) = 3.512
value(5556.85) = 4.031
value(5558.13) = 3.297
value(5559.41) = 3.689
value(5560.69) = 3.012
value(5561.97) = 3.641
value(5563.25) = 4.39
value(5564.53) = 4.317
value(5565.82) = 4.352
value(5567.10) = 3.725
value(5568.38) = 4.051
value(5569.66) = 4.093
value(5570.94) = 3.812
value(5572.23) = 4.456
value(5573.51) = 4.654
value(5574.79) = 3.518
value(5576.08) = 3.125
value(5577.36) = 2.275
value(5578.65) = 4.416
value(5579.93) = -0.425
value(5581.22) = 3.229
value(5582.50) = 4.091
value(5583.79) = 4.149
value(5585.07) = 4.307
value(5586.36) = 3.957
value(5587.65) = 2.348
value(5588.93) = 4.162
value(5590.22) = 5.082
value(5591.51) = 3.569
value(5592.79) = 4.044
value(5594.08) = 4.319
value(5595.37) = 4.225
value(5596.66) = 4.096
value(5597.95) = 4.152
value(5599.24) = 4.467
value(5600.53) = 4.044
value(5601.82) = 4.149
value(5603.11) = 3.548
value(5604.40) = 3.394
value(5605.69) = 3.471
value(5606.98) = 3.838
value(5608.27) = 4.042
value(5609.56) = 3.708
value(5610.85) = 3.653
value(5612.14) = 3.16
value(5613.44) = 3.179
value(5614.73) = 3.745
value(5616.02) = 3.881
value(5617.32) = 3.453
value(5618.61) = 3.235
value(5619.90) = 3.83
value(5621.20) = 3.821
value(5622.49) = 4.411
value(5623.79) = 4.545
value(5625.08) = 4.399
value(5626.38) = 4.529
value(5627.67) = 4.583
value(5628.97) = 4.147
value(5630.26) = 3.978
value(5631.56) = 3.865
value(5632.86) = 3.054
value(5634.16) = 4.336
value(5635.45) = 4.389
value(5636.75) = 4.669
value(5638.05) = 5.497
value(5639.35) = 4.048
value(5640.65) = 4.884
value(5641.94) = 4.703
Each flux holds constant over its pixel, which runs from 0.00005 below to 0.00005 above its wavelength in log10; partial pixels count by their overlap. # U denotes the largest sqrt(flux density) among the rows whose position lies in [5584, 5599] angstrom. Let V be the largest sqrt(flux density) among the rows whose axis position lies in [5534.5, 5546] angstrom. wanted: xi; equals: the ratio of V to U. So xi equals 0.96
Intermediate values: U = 2.25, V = 2.17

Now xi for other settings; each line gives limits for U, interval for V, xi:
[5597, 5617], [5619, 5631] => 1.01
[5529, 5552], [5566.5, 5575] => 0.98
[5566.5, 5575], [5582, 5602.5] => 1.04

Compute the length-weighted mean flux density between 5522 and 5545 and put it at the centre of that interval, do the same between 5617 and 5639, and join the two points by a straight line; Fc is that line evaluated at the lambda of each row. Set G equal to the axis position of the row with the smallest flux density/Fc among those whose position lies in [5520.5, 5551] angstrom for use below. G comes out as 5546.63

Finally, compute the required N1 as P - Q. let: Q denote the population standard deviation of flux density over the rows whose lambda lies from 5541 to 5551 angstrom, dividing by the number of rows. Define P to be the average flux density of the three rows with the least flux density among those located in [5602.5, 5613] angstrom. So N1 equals 2.7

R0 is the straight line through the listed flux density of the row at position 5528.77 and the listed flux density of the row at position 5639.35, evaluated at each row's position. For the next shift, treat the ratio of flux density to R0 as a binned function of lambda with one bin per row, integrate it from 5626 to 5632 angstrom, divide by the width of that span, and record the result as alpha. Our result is 1.042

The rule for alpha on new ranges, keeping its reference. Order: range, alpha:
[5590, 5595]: 1.027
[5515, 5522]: 1.012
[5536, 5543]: 0.980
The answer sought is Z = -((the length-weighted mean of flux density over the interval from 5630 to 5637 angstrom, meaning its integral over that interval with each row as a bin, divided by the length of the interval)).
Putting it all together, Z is -4.01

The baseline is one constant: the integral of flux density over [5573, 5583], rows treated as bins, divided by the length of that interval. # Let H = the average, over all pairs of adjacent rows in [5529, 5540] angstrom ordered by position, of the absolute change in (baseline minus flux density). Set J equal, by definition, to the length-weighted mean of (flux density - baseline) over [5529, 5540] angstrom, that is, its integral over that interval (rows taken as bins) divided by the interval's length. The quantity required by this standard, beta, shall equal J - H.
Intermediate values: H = 0.7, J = 1.0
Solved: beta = 0.26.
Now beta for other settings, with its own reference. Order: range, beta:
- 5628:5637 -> 0.53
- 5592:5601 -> 0.89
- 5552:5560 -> 0.10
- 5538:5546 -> -0.28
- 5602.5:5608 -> 0.32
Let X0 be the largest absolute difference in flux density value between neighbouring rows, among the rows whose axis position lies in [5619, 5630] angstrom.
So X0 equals 0.6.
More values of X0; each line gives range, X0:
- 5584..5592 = 1.8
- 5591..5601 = 0.5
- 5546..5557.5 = 1.5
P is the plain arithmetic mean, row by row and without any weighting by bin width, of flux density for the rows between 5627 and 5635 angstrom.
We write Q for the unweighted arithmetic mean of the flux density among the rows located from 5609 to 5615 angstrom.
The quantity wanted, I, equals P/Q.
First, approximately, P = 4.0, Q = 3.5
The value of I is 1.14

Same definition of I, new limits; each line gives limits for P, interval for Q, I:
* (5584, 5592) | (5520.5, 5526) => 1.05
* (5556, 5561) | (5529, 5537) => 0.88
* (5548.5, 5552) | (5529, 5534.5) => 0.84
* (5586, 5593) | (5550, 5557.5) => 1.02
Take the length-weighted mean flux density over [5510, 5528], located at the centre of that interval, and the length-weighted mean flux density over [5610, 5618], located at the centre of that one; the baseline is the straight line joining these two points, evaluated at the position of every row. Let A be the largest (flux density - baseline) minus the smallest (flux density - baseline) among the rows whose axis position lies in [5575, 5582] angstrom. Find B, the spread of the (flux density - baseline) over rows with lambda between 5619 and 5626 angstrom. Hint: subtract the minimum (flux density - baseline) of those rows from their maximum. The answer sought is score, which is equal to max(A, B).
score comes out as 4.8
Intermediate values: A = 4.8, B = 0.7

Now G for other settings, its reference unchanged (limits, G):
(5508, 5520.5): 5512.25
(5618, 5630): 5618.61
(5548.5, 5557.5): 5549.18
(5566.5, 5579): 5577.36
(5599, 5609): 5604.40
